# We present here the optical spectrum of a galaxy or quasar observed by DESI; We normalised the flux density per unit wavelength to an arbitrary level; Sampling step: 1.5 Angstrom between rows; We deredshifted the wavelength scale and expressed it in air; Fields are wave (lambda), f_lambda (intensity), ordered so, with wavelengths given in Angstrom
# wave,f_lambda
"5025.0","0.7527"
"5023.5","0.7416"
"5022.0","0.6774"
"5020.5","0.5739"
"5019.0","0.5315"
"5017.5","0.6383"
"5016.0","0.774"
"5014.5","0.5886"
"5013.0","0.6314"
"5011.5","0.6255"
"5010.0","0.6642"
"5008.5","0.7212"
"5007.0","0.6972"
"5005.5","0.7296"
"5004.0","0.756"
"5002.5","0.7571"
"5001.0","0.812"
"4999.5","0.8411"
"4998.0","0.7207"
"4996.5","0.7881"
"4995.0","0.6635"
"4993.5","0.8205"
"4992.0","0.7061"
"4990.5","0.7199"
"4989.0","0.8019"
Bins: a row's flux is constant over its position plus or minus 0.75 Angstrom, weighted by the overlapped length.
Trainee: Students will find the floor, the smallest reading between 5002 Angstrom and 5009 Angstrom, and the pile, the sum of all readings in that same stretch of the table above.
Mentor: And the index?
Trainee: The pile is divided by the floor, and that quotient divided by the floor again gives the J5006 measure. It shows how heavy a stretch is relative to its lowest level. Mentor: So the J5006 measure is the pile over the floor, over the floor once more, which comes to 7.5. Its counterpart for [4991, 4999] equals 8.4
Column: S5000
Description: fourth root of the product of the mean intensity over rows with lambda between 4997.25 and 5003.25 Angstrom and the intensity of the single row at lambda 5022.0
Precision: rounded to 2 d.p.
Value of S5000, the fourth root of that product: 0.85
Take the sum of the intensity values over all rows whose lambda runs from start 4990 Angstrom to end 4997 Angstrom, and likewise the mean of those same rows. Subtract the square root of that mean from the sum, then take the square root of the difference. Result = 1.68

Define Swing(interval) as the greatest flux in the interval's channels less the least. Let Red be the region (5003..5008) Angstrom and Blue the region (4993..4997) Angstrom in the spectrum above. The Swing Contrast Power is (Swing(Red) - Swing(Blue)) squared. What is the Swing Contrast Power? 0.010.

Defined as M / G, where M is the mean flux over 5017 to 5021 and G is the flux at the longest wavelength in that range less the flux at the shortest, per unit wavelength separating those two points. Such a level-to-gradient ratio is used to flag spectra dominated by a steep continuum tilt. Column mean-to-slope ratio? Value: -27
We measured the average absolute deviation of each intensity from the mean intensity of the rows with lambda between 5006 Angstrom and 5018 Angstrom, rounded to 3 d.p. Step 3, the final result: 0.047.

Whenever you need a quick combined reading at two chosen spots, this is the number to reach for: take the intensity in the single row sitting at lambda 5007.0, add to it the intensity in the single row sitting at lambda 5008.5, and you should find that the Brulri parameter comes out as 1.42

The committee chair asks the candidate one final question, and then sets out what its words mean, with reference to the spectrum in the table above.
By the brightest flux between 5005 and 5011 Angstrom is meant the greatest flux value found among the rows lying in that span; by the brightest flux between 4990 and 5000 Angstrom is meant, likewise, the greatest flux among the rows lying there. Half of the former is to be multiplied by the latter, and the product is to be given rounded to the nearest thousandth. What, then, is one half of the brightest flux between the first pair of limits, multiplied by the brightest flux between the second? 0.307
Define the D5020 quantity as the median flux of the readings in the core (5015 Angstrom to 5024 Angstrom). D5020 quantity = 0.66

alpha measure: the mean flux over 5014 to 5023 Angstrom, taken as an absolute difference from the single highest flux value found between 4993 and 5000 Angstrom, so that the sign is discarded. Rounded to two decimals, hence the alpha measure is 0.21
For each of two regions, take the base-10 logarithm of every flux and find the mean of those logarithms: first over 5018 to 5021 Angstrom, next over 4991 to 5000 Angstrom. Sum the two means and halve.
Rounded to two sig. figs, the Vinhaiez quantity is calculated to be -0.19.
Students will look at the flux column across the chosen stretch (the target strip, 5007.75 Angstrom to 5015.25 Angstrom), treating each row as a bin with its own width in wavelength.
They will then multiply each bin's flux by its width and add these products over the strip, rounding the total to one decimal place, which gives 4.8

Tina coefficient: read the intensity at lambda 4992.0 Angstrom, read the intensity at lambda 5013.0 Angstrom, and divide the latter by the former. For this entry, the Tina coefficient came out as 0.89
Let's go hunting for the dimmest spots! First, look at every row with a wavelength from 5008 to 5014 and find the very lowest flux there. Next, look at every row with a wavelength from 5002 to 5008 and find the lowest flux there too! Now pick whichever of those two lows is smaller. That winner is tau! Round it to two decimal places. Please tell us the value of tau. 0.63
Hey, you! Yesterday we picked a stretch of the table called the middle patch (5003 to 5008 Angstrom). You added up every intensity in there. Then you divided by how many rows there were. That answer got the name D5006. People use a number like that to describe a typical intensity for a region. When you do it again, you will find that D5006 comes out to 0.73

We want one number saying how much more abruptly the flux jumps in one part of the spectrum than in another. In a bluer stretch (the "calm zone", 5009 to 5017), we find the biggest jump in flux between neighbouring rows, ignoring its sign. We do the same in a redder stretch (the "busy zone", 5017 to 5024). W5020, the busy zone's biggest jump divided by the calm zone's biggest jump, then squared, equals 0.33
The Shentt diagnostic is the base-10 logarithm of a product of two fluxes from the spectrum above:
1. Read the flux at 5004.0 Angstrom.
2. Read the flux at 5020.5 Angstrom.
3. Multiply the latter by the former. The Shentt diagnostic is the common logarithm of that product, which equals -0.36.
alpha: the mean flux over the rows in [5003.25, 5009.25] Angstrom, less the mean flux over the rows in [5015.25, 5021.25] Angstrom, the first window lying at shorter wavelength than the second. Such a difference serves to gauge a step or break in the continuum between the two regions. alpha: 0.10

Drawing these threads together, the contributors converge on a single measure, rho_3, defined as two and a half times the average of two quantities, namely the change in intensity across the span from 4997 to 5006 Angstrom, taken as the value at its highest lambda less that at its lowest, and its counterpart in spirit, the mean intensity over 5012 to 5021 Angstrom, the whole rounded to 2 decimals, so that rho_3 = 0.79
